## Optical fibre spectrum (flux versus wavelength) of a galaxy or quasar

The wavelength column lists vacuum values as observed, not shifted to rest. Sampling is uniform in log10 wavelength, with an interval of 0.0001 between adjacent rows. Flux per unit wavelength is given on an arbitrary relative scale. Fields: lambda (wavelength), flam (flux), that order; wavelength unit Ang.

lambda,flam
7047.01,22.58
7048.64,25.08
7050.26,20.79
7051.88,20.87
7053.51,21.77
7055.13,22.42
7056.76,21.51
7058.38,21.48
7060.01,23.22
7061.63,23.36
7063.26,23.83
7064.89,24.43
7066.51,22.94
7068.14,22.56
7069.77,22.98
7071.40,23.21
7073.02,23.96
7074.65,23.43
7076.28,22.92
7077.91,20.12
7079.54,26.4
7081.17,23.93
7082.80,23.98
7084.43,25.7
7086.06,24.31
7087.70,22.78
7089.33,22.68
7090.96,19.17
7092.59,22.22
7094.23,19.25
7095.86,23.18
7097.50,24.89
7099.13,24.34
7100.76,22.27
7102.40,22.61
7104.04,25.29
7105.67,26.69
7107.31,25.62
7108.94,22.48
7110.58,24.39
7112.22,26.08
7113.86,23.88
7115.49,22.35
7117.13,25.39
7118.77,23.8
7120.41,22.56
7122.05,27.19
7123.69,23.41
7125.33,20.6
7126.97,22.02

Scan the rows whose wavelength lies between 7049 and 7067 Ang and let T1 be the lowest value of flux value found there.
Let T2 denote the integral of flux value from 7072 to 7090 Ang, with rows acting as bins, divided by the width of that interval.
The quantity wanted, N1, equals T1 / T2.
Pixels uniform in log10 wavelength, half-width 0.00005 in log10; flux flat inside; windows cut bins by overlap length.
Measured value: 0.879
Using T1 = 20.79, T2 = 23.7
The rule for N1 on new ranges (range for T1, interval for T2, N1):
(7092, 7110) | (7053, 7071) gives 0.844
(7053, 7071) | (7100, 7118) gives 0.885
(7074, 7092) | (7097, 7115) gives 0.786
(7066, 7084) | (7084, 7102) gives 0.885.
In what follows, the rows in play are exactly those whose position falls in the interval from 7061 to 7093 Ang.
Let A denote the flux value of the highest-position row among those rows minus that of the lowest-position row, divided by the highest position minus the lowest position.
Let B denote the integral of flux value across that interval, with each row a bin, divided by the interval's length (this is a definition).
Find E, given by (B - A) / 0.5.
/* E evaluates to 46.6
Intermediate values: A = -0.04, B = 23.3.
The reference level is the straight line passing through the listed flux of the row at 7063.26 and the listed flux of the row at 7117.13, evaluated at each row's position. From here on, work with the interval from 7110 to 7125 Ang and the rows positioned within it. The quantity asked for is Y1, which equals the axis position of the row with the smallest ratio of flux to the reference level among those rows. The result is 7115.49 Ang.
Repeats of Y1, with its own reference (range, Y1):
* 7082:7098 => 7090.96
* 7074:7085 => 7077.91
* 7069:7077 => 7076.28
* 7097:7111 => 7108.94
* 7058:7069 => 7058.38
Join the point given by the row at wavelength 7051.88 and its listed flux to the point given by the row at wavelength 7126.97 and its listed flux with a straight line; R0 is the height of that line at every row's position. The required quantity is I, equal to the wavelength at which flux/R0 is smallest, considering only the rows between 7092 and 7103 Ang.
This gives 7094.23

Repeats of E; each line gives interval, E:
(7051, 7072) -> 45.0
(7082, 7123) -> 47.3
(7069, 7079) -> 46.5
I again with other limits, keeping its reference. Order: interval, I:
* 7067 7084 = 7077.91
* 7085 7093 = 7090.96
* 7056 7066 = 7058.38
